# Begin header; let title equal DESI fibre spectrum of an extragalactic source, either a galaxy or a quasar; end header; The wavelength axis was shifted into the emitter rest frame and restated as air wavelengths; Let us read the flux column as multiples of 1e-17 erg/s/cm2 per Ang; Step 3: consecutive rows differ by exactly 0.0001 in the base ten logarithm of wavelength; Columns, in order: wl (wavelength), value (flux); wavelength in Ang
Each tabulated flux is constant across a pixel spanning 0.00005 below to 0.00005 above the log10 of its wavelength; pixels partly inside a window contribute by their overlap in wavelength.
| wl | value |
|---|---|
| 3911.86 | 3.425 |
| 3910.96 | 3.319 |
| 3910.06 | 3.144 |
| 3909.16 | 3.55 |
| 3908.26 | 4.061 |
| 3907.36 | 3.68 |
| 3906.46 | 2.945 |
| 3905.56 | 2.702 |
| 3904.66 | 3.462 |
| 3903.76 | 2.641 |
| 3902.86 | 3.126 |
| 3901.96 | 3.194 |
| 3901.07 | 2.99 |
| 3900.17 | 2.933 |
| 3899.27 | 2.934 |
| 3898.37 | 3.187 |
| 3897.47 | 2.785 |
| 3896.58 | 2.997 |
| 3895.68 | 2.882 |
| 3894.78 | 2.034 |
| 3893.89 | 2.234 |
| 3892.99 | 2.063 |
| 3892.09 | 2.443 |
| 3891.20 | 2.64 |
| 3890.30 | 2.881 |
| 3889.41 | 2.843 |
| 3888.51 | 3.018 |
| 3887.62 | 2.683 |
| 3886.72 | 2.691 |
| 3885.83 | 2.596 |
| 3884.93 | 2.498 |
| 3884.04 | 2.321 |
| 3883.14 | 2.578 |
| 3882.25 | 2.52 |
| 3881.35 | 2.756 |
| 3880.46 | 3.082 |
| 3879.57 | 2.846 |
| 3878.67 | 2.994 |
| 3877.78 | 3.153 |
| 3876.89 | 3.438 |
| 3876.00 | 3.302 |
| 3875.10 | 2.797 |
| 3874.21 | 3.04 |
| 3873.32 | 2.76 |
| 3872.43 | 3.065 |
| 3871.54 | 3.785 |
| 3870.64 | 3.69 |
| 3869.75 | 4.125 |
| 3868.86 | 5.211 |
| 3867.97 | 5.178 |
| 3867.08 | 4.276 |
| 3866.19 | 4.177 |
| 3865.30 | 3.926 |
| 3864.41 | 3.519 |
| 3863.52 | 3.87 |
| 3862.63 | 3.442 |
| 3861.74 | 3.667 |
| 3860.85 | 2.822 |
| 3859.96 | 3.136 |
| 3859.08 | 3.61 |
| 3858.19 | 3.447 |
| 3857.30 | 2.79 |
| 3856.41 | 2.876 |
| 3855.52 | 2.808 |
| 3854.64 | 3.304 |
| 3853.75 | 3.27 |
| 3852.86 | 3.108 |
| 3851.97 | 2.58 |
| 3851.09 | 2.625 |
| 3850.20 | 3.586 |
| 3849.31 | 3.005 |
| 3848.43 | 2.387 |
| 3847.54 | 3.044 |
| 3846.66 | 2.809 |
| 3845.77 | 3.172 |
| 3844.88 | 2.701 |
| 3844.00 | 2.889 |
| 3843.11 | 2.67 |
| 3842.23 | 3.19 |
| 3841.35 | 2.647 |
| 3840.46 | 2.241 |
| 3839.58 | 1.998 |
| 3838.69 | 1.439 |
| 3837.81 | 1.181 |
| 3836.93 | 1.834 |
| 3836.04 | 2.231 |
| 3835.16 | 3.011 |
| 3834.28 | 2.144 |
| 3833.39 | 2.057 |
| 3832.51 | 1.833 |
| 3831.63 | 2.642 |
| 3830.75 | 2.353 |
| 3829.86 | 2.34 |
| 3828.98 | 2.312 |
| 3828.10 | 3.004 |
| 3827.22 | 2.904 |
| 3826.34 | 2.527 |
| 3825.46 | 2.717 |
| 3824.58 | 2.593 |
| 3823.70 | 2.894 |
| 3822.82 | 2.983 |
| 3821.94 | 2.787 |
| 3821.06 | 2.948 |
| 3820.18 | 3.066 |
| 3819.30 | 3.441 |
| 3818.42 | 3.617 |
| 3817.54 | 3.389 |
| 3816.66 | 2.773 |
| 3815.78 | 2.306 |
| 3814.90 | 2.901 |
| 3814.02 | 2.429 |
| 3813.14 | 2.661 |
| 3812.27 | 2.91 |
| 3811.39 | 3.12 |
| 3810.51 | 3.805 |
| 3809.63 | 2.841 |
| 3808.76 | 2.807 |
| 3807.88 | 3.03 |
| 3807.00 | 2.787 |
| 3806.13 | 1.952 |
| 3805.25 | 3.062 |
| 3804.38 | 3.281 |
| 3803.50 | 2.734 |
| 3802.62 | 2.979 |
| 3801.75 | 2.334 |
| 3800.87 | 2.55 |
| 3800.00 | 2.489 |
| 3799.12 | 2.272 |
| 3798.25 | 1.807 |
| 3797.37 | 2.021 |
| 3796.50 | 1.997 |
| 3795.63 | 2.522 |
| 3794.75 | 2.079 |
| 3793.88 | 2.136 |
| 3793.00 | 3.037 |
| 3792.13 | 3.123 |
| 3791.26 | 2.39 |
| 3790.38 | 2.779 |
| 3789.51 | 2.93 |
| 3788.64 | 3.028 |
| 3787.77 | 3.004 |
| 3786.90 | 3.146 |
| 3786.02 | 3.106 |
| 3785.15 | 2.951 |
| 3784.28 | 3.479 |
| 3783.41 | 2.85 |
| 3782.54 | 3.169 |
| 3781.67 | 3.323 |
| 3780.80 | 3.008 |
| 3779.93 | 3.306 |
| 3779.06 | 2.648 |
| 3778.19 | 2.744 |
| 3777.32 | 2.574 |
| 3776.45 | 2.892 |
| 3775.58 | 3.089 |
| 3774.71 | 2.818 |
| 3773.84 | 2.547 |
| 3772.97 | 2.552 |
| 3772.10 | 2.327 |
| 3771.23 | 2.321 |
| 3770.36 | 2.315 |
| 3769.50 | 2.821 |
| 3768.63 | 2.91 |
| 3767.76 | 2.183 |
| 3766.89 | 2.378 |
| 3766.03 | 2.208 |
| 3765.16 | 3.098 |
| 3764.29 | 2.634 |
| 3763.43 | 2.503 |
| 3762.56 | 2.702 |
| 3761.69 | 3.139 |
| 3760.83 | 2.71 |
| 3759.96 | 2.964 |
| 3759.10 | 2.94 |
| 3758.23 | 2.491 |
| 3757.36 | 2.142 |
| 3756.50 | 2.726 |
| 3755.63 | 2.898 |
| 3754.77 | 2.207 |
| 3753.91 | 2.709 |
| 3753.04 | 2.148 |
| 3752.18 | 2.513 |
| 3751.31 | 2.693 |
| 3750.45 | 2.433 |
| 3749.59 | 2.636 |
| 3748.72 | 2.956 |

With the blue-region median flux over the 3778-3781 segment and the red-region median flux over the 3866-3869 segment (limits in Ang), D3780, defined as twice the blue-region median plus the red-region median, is 10.5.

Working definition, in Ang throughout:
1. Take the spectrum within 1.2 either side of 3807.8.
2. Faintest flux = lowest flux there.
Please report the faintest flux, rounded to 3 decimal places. 2.787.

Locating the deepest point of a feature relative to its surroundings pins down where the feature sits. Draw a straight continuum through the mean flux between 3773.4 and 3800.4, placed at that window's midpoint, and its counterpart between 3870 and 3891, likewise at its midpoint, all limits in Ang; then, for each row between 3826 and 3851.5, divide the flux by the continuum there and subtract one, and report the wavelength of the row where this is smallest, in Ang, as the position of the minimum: 3837.81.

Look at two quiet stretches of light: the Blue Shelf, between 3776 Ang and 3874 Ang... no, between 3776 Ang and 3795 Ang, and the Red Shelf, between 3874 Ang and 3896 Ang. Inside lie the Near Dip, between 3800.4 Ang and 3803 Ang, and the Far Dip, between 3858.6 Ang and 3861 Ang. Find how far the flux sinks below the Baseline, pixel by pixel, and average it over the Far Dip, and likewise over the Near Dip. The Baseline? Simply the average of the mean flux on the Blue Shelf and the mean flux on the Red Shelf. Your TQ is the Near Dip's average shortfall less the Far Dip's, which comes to 0.6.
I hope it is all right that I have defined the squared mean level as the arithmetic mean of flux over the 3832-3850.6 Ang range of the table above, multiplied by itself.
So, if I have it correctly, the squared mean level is 6.1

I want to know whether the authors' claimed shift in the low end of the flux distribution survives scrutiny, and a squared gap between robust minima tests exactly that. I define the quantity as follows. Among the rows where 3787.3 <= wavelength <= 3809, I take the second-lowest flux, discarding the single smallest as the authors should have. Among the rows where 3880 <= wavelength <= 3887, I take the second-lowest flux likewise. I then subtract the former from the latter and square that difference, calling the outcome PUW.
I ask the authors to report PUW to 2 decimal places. 0.30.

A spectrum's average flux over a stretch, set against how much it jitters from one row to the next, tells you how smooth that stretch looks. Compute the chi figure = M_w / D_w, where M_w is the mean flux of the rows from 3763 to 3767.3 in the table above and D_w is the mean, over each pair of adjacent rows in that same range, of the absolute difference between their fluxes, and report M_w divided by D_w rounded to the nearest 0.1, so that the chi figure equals 6.2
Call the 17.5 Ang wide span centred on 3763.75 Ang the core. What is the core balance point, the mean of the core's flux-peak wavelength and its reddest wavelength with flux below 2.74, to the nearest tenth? 3766.9 Ang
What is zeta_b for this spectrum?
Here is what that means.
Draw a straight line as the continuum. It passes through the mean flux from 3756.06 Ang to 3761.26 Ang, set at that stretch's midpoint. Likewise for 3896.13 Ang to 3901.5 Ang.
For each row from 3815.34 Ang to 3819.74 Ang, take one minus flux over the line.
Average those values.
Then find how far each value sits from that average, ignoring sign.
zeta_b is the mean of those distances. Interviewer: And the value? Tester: 0.16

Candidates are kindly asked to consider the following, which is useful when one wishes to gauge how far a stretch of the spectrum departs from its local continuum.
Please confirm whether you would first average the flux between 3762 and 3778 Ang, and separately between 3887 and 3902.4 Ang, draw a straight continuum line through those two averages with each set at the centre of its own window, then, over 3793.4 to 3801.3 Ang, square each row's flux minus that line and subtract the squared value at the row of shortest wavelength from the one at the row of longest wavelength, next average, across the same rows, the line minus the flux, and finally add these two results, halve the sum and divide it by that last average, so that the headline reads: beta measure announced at 0.22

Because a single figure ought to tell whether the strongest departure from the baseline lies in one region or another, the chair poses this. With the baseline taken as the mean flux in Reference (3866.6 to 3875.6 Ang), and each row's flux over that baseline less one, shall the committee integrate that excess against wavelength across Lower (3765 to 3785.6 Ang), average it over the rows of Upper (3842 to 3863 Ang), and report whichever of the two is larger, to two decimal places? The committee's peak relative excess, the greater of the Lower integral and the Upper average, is -0.20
